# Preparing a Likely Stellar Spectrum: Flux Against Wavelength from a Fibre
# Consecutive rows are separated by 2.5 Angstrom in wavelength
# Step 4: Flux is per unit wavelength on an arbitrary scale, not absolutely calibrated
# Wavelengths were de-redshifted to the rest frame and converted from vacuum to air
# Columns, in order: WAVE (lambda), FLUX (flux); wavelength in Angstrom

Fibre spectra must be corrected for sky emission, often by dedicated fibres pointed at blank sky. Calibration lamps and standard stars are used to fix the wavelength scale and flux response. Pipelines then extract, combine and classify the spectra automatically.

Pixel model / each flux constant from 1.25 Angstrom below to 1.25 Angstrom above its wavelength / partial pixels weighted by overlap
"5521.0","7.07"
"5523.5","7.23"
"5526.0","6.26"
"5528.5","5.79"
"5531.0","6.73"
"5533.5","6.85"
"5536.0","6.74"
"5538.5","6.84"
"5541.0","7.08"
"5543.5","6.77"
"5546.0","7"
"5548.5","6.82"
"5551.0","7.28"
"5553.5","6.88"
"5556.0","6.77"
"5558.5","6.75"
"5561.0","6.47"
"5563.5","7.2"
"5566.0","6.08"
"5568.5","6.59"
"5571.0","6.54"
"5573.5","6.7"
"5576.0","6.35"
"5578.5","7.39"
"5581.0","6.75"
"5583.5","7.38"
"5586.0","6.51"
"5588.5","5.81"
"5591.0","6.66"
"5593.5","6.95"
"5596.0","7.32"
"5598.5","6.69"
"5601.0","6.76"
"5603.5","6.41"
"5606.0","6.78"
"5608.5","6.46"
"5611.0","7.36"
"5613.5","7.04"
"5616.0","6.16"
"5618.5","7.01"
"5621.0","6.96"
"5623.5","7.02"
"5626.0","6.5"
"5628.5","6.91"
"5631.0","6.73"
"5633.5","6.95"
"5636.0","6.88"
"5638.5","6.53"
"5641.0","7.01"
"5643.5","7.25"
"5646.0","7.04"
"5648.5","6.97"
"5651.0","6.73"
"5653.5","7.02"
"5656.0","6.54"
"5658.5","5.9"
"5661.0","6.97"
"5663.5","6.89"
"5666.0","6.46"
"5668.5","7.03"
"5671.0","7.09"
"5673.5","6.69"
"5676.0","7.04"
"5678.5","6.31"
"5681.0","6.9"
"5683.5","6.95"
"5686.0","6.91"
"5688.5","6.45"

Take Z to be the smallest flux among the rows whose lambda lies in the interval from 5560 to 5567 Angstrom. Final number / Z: 6.08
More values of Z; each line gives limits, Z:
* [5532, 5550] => 6.74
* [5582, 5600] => 5.81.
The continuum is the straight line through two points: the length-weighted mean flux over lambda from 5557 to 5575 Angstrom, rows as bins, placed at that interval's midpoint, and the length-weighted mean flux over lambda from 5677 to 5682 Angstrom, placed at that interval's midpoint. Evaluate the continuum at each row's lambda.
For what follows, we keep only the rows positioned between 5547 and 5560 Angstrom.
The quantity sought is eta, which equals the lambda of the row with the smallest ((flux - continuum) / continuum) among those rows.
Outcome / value 5558.5 Angstrom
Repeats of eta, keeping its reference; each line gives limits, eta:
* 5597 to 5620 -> 5616.0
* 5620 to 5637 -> 5626.0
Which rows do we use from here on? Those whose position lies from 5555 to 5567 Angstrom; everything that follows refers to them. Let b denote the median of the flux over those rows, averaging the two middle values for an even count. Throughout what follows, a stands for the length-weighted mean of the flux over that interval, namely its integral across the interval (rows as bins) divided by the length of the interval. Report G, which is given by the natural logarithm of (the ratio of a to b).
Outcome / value -0.013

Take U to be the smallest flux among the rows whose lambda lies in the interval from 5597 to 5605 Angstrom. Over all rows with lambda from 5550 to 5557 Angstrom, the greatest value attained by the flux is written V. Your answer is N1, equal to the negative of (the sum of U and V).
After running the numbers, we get -13.7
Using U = 6.41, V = 7.28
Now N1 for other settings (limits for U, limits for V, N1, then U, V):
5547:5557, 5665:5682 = -13.9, 6.77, 7.09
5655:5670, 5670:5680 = -13.0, 5.9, 7.09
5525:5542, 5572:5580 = -13.2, 5.79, 7.39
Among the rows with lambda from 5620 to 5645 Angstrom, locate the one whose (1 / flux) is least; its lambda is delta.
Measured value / 5643.5 Angstrom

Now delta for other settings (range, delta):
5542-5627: 5578.5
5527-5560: 5551.0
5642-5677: 5643.5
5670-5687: 5671.0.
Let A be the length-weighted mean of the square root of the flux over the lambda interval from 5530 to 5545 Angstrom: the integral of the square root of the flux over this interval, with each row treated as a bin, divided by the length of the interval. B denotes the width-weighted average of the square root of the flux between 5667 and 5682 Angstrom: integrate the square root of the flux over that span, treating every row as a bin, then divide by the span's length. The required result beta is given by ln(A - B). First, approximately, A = 2.615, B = 2.61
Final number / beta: -6.8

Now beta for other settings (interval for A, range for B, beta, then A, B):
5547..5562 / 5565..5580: -3.2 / 2.614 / 2.57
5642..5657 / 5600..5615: -3.6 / 2.633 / 2.61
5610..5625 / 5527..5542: -3.0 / 2.628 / 2.58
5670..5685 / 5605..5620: -5.3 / 2.612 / 2.61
